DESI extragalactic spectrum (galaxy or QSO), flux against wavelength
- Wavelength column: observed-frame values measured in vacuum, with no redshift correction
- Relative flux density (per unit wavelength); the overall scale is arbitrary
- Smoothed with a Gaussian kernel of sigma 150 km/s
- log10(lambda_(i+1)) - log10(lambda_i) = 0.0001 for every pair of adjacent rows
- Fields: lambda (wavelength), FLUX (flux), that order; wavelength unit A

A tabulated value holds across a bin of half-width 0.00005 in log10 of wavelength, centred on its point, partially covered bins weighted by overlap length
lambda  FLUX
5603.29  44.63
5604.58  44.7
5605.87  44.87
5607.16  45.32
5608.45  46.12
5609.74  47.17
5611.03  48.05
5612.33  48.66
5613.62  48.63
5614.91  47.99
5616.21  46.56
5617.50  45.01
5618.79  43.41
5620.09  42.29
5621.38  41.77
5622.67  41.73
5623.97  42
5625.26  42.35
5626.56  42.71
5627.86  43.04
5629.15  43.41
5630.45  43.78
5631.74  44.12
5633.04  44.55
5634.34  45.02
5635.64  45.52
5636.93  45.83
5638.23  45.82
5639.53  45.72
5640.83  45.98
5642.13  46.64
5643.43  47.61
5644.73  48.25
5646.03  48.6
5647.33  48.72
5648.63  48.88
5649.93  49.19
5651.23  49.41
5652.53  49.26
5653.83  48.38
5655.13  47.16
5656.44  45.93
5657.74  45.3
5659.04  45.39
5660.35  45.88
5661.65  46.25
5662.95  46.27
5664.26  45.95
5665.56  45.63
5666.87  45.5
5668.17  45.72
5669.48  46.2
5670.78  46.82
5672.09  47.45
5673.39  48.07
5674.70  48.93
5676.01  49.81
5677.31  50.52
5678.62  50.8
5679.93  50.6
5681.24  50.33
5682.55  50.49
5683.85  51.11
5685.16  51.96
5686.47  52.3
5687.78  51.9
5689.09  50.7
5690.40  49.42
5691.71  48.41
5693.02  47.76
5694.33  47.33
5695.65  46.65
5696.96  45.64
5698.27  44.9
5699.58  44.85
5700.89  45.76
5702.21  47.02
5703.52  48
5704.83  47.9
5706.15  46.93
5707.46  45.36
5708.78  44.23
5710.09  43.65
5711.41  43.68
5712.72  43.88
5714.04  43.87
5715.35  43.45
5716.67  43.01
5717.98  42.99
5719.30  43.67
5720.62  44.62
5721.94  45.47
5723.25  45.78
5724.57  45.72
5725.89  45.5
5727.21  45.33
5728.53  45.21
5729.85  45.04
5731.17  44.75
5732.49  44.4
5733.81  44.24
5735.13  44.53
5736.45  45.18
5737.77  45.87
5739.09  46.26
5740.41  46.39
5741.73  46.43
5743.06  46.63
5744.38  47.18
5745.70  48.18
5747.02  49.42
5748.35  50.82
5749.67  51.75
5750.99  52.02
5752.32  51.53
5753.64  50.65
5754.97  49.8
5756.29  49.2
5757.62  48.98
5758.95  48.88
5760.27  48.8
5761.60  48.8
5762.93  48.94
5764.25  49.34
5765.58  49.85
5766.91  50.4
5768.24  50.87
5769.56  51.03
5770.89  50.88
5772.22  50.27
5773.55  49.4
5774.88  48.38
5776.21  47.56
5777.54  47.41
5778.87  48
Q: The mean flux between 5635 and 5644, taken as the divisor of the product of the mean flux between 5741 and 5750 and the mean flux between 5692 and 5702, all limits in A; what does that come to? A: 49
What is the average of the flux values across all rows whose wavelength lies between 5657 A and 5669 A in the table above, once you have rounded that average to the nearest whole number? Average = 46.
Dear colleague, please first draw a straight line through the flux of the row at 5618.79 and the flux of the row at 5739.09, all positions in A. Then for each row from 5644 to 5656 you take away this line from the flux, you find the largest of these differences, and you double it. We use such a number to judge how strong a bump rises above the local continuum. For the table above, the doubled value 10.5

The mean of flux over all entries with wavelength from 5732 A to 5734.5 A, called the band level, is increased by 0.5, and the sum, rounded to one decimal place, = 44.8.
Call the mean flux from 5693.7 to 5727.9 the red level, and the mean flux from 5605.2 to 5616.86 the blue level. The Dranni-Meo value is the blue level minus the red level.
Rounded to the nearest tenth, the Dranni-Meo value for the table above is 1.8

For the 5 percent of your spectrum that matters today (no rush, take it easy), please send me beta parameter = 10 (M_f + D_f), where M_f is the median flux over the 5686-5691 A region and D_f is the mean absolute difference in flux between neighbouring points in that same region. 523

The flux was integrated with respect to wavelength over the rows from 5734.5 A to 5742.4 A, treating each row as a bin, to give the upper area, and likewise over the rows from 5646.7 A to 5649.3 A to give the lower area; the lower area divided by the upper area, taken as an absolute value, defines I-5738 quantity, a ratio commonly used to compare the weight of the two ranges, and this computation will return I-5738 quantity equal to 0.35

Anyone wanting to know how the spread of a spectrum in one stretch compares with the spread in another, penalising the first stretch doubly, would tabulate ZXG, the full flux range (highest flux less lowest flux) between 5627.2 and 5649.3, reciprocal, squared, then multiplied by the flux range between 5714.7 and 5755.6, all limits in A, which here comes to 0.26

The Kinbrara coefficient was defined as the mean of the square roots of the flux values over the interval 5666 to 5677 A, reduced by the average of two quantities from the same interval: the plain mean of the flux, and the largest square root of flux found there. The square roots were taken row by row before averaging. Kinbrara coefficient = -20.3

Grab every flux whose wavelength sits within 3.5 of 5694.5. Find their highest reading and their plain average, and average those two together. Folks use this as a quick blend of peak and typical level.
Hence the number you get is 48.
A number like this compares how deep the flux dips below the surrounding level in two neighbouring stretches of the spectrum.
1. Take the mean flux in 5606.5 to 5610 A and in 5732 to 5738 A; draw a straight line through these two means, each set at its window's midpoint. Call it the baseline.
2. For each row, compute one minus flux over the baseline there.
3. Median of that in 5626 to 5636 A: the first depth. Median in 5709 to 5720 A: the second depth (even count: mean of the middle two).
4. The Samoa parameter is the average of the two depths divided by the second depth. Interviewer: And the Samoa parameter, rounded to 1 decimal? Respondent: 1.2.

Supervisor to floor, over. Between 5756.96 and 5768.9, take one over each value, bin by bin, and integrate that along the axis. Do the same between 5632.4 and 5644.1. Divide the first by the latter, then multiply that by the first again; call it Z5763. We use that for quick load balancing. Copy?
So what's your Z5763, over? 0.229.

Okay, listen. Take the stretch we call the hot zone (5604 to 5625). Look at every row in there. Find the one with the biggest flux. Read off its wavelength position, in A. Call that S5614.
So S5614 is 5612.33 A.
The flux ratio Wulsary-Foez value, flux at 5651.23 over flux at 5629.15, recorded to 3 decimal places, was 1.138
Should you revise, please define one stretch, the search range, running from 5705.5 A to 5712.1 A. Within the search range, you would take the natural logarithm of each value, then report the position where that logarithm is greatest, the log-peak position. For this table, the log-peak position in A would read 5706.15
